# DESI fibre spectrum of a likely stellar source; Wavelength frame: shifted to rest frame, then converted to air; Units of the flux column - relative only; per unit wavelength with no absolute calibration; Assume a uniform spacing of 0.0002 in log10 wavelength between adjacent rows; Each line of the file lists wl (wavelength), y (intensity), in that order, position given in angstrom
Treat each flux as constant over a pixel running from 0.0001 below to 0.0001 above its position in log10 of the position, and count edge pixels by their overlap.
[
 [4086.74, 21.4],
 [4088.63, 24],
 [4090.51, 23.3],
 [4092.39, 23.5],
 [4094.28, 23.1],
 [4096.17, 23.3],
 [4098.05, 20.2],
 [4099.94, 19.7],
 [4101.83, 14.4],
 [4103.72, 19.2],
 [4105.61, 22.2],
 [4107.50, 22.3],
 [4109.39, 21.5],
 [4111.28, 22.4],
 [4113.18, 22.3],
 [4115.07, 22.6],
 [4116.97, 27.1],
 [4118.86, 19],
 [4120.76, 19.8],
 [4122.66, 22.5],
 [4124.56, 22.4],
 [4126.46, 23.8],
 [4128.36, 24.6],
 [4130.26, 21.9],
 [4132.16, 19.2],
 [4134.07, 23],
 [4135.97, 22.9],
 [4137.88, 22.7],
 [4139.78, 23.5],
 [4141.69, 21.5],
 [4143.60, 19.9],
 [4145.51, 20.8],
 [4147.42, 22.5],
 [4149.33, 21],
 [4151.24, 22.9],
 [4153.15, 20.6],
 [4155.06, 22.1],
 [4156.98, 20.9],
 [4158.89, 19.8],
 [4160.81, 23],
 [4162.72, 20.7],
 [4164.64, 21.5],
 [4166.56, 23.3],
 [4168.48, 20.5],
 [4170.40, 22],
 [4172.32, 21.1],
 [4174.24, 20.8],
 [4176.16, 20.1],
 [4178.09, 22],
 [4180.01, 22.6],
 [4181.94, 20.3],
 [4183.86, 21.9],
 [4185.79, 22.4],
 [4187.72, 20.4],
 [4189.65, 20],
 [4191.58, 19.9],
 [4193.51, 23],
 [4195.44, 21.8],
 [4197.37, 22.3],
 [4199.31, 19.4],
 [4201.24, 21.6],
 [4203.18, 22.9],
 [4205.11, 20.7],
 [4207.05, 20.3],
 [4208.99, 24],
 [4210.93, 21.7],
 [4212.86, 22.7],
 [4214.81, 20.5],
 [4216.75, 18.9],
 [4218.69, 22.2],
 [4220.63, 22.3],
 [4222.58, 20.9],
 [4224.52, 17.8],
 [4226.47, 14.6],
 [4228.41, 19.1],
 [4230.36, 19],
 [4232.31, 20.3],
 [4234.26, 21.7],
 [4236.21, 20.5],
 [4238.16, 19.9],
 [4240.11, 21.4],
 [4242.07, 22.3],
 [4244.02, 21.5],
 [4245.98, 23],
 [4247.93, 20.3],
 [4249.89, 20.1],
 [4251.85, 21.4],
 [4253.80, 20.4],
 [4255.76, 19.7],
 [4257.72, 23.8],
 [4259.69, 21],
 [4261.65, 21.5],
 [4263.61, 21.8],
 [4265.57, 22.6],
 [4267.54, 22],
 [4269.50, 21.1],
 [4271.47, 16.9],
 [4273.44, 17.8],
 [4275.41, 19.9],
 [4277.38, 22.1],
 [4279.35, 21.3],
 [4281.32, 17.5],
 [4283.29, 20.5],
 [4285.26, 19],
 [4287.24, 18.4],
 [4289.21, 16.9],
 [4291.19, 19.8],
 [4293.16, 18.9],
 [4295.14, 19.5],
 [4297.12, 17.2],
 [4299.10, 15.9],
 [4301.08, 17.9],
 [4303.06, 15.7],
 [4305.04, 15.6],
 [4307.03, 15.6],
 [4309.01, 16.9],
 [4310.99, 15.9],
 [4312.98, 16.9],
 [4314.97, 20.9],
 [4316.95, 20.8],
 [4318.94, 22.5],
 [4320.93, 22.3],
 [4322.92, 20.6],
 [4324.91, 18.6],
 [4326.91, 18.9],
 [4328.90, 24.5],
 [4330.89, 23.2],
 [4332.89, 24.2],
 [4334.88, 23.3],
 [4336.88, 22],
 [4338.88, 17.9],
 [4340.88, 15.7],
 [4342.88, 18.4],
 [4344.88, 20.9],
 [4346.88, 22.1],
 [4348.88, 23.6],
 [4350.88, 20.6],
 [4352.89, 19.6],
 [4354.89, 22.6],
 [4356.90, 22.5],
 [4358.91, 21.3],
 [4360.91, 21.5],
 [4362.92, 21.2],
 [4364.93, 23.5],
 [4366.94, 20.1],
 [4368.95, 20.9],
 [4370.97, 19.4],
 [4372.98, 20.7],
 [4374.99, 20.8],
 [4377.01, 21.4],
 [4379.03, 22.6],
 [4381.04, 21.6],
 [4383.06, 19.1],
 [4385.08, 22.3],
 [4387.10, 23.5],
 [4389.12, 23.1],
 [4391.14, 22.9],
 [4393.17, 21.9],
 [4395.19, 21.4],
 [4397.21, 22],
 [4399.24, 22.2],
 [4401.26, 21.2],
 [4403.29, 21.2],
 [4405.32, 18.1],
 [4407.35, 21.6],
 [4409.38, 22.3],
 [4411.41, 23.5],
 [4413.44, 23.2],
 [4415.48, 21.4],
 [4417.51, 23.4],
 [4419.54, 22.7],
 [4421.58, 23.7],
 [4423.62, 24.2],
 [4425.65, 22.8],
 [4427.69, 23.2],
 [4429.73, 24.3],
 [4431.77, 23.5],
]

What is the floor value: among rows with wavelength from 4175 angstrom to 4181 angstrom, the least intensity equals 20.1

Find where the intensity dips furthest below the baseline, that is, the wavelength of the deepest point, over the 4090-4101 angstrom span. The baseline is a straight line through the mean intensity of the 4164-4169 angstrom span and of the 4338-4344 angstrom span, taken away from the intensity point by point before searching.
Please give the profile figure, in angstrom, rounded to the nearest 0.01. 4099.94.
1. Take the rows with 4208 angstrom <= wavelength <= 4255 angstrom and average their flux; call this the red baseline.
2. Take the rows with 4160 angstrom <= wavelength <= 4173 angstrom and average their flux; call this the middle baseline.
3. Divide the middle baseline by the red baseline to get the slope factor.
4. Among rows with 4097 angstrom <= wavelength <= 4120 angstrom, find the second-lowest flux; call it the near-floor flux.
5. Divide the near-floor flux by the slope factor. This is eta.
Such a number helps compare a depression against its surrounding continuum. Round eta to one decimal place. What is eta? 18.1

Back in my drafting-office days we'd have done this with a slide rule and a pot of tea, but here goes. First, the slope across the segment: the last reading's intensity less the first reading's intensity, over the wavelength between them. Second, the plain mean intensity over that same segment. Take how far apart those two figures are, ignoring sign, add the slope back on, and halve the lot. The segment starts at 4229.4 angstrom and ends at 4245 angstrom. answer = 10.4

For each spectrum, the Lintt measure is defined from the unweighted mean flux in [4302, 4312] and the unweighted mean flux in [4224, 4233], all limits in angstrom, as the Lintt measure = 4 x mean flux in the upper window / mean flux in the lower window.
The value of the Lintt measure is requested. 3.5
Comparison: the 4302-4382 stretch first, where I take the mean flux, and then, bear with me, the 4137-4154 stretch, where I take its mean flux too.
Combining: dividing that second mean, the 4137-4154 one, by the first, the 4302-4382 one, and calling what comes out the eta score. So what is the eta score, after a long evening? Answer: 1.06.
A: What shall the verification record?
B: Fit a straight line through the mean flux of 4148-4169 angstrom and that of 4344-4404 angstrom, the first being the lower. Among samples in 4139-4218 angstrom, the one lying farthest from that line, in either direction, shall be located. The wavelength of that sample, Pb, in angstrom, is 4216.75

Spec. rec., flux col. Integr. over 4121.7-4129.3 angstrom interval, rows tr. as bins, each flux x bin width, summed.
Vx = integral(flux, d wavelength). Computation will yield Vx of 177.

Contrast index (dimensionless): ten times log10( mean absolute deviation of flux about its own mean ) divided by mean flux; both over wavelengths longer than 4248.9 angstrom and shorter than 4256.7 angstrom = -0.15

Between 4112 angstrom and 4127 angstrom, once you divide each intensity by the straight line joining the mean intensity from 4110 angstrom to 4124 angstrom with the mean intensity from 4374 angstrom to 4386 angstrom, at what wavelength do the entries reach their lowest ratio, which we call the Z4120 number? 4118.86 angstrom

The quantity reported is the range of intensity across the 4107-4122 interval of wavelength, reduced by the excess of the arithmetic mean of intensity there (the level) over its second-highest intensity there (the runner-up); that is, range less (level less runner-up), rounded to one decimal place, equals 8.6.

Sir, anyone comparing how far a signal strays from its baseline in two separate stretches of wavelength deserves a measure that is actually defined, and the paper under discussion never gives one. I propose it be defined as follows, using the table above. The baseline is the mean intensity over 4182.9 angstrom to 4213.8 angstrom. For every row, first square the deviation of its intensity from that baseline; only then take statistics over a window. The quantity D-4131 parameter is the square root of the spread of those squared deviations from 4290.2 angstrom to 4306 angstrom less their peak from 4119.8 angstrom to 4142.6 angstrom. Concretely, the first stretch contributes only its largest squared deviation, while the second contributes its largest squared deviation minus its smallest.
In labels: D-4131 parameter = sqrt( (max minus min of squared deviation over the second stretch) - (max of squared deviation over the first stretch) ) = 4.8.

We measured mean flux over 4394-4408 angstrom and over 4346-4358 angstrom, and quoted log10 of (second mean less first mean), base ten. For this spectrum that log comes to -0.1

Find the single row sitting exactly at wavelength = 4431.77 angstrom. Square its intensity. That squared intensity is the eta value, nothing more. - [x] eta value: 552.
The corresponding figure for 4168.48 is 420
